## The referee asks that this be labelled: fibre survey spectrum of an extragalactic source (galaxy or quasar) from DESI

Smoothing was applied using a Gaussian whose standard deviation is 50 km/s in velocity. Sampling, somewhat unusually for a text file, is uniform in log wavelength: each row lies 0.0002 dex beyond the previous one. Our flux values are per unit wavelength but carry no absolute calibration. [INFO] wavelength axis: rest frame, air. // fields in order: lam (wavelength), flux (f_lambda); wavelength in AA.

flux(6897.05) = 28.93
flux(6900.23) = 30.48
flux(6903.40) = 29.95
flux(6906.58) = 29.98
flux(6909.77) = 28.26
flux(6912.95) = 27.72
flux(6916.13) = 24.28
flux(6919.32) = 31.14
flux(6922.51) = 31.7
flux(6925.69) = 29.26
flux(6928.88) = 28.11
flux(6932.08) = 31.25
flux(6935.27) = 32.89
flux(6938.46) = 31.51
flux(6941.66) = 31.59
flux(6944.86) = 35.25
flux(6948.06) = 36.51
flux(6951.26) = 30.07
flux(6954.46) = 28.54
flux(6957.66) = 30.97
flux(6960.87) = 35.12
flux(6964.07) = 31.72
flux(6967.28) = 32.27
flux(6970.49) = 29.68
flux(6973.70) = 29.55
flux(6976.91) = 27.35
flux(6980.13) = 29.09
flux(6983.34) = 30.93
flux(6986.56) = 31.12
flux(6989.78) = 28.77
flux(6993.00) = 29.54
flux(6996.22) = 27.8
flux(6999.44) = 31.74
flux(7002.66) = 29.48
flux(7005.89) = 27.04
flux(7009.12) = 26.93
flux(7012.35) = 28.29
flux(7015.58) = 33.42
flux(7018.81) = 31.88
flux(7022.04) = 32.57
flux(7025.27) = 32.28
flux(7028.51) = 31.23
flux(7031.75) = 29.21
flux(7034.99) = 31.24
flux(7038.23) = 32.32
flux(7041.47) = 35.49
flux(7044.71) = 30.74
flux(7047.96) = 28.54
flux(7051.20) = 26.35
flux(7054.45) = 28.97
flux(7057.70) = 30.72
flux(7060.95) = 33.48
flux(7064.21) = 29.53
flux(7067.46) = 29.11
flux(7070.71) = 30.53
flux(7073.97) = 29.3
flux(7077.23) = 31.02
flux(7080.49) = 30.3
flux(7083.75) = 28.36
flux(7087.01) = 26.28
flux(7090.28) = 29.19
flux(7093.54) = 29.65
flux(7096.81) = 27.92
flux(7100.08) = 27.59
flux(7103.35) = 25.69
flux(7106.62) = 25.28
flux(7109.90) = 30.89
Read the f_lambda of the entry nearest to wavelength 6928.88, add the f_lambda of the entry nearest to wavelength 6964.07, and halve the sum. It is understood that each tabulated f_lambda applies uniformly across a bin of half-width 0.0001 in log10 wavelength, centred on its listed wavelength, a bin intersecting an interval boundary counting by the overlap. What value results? 29.9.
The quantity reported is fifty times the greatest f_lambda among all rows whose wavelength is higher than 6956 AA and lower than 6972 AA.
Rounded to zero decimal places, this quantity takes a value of 1756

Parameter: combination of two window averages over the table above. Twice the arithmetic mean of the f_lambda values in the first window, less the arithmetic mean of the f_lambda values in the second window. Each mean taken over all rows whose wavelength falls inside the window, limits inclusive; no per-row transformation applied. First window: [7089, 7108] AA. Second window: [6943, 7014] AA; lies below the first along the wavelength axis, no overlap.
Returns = 24.8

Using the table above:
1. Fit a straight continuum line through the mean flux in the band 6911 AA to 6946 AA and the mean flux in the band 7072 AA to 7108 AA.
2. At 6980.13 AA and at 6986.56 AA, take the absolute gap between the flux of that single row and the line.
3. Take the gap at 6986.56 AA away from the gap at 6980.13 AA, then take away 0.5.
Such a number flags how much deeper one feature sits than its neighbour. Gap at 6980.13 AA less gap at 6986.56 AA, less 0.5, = -1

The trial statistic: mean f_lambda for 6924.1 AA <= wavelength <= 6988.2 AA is 31.1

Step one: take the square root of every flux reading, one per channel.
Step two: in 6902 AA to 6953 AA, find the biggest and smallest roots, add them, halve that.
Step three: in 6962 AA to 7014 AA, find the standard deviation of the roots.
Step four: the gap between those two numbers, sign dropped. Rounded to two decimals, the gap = 5.33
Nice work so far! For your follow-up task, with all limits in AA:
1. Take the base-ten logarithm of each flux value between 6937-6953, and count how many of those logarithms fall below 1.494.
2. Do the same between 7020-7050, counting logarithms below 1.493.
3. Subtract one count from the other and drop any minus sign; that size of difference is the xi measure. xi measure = 2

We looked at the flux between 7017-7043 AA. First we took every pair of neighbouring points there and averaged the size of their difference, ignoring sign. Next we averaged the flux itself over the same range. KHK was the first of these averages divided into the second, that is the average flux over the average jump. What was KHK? 21.7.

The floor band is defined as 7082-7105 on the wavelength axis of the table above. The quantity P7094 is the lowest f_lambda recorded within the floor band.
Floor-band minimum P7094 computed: 25.69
